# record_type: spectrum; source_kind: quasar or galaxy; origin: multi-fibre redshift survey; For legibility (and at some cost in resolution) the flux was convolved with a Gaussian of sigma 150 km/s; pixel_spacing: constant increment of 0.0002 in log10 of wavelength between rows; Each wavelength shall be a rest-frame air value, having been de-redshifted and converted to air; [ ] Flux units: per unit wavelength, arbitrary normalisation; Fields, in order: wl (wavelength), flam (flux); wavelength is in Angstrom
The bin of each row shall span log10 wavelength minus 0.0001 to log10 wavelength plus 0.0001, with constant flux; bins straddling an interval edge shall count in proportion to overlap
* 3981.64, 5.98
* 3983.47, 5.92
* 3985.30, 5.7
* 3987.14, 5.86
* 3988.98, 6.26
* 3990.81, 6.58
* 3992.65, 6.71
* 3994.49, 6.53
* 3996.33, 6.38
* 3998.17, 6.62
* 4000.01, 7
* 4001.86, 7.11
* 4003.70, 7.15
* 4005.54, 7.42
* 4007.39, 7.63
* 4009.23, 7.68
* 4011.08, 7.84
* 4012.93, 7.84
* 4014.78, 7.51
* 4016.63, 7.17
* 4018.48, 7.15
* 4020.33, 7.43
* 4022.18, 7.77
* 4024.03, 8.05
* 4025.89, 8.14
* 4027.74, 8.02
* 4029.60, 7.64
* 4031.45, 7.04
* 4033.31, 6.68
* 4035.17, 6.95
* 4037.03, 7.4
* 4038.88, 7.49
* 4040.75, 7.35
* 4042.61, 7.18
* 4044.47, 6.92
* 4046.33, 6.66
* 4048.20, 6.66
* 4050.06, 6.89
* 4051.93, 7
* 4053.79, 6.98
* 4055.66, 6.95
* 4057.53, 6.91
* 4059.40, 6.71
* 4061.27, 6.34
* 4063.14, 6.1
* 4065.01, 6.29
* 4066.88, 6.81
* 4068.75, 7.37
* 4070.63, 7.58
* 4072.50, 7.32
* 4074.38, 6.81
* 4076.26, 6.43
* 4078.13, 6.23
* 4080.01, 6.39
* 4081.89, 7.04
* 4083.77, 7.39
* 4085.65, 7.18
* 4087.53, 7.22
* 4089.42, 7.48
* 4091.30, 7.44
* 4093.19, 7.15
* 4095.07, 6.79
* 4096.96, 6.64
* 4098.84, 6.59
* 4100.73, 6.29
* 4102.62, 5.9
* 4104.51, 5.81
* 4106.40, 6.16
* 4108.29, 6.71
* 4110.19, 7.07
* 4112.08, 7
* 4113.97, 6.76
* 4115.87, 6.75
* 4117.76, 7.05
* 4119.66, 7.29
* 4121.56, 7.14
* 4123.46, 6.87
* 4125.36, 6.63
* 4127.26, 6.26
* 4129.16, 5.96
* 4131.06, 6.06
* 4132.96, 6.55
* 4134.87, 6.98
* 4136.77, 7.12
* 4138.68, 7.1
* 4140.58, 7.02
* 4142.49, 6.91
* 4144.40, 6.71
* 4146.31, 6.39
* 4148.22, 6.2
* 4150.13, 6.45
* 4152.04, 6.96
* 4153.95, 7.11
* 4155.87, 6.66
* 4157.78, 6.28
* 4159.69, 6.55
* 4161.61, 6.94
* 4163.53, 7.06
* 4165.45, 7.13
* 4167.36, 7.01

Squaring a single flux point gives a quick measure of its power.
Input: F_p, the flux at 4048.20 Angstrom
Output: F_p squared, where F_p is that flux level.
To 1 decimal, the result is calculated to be 44.4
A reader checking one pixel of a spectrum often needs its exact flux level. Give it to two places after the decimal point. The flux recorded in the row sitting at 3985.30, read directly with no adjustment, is 5.70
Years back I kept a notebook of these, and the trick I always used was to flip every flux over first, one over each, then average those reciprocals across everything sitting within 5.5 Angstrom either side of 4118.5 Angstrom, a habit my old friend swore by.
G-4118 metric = 0.143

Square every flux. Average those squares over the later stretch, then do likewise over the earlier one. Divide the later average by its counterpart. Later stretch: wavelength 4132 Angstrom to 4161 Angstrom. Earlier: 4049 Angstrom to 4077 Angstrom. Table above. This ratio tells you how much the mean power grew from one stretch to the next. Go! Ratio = 0.97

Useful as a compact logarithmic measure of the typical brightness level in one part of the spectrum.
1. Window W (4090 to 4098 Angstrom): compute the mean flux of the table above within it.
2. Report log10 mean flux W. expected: 0.85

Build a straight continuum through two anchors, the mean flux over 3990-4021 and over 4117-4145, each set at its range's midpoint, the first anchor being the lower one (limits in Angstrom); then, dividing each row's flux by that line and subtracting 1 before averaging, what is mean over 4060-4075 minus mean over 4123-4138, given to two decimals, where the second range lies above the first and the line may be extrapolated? 0.01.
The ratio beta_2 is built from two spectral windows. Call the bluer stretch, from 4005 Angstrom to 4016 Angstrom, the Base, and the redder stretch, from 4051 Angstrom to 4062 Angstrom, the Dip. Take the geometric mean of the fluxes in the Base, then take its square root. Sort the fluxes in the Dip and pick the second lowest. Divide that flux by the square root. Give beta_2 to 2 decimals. 2.43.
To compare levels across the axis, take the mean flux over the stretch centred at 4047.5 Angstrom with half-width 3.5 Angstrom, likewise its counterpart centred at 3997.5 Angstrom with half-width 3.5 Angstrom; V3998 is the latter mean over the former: 0.98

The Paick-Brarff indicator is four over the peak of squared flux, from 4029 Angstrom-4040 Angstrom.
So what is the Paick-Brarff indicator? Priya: 0.0685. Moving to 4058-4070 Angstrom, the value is 0.0736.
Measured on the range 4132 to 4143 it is 0.0789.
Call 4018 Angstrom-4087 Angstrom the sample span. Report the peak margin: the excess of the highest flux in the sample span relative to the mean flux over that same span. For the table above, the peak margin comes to 1.1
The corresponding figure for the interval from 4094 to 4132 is 0.7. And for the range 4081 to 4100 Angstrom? 0.4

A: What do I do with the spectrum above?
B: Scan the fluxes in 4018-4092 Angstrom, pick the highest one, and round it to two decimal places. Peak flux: 8.14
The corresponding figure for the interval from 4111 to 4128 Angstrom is 7.29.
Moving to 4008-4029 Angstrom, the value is 8.14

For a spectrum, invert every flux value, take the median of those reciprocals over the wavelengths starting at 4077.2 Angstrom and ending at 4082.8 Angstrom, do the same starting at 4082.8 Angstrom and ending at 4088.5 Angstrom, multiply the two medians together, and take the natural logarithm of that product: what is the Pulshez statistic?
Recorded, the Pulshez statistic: -3.83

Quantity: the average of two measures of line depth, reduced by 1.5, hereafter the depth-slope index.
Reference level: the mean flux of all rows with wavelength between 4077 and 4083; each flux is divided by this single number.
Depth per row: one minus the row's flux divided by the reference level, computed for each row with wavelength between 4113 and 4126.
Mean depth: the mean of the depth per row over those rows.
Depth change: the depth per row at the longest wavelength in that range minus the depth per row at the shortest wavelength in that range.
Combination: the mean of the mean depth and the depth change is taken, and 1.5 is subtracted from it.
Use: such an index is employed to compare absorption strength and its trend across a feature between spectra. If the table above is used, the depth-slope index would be -1.52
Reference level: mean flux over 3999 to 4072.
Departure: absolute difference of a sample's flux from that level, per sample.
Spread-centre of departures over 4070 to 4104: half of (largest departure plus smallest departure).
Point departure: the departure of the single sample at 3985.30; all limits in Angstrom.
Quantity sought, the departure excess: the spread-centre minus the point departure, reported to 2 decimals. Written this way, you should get -0.84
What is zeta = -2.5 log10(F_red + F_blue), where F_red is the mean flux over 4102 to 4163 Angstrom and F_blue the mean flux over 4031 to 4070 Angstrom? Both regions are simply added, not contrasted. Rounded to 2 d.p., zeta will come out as -2.83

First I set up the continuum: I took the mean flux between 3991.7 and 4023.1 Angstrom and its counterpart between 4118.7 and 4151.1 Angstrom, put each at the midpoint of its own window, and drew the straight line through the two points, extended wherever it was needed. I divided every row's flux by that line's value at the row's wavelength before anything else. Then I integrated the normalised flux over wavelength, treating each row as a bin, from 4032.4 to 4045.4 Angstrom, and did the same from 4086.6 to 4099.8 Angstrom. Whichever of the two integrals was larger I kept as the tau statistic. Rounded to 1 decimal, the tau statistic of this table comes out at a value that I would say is 13.5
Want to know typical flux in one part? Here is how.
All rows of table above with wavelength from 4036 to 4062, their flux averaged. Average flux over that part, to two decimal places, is 6.96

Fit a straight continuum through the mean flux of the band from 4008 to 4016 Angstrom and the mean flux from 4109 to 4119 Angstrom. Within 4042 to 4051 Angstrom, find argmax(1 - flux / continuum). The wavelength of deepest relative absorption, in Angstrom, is 4046.33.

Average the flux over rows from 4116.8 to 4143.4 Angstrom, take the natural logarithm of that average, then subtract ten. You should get -8.09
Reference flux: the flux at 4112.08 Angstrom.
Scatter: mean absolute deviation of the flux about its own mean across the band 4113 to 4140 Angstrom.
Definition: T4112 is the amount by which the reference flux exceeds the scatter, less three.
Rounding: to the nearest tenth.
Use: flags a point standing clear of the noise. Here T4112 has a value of 3.7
